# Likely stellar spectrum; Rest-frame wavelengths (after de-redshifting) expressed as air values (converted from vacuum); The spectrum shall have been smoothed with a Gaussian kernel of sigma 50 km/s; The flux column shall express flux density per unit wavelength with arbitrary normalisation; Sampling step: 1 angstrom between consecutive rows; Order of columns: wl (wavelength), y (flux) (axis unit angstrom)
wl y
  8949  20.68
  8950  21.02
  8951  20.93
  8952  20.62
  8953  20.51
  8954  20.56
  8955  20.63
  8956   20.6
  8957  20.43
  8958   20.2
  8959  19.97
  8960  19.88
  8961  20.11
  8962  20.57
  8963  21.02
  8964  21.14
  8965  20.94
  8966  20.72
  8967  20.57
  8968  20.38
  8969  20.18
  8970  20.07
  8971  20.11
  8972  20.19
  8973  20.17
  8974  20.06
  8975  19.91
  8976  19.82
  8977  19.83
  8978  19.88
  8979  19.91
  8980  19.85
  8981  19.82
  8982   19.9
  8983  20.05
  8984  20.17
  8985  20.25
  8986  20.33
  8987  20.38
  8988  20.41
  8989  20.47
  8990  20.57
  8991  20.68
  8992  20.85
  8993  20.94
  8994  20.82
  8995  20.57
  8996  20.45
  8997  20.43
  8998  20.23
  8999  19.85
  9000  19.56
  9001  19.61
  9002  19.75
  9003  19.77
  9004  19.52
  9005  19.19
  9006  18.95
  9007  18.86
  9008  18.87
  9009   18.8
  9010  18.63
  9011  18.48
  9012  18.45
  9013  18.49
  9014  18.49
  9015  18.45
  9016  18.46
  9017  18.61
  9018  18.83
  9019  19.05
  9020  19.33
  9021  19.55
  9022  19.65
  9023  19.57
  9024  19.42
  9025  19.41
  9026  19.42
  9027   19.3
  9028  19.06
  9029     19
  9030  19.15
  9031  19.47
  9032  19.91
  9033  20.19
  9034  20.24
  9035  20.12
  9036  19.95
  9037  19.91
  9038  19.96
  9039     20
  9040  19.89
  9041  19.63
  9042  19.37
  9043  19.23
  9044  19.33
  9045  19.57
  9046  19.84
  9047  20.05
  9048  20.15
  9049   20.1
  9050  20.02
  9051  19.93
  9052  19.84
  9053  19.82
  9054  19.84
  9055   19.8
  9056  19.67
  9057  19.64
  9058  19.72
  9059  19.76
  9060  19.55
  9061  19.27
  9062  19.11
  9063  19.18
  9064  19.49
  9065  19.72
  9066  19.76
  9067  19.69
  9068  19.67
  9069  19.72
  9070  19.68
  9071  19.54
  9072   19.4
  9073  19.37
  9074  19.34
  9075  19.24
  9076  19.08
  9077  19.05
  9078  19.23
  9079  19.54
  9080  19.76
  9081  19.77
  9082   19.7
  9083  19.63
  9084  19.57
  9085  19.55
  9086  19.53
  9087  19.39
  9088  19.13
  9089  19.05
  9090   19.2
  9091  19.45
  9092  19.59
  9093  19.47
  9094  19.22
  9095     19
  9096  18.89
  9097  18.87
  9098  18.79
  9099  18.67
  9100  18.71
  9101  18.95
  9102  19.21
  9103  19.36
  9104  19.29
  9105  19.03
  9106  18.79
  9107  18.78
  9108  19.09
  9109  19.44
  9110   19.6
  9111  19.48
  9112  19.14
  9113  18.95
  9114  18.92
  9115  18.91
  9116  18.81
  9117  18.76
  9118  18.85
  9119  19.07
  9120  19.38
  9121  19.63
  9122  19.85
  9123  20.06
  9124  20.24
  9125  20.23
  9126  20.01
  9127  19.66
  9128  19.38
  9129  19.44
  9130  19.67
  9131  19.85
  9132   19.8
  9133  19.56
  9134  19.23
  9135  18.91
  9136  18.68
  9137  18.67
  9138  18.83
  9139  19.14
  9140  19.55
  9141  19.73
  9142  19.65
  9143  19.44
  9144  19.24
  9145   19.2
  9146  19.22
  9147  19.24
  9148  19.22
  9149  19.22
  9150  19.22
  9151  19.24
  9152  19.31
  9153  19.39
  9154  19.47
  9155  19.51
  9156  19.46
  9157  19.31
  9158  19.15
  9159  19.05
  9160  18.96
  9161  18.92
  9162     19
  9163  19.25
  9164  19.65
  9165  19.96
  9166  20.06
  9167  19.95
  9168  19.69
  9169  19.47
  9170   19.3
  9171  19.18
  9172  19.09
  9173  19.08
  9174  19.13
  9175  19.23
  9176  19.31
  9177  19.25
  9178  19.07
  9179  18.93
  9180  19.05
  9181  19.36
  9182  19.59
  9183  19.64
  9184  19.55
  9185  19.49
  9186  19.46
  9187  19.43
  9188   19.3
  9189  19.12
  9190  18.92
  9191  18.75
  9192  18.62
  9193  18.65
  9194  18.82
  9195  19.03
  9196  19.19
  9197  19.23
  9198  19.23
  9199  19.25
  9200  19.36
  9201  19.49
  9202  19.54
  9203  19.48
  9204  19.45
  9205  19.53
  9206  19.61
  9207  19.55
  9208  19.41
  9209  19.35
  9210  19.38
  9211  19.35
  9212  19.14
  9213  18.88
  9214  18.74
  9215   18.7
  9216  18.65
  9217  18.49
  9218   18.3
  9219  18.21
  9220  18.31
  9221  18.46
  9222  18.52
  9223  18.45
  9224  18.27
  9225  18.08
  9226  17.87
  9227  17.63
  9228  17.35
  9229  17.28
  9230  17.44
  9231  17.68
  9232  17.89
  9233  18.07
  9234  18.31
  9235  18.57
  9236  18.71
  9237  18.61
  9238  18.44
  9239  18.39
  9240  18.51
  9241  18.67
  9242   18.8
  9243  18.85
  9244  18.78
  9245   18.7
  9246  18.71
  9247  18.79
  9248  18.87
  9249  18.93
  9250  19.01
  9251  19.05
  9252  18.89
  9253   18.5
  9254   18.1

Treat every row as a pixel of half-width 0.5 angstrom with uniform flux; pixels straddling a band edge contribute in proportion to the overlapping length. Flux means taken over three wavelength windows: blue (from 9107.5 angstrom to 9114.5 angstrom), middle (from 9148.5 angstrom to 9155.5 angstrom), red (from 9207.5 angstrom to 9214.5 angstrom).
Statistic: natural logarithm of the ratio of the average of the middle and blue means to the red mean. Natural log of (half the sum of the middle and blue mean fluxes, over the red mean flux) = 0.01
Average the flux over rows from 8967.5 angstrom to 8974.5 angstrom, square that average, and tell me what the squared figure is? 407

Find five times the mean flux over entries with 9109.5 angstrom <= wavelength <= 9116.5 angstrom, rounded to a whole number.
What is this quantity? 96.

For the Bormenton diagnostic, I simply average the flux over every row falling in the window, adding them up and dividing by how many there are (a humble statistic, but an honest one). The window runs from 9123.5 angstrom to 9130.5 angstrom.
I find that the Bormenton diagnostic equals 19.8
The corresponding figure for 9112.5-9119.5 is 18.9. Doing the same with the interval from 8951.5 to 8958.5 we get 20.5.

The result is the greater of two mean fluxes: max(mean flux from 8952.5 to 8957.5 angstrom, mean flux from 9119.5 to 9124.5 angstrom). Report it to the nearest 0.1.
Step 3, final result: 20.5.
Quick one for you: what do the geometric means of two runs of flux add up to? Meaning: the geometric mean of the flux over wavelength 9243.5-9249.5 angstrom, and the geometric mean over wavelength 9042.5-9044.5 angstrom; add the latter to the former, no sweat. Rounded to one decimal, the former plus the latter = 38.1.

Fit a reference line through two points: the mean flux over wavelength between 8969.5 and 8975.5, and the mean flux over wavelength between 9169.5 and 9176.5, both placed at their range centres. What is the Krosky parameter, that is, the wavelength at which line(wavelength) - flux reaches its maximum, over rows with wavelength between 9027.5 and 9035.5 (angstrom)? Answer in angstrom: 9029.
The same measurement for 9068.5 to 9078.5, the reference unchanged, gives 9077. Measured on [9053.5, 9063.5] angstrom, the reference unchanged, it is 9062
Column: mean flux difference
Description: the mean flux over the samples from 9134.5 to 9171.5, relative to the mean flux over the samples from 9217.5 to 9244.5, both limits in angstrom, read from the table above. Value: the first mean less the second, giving 1.1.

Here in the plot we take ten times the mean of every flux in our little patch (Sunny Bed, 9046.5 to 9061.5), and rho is 198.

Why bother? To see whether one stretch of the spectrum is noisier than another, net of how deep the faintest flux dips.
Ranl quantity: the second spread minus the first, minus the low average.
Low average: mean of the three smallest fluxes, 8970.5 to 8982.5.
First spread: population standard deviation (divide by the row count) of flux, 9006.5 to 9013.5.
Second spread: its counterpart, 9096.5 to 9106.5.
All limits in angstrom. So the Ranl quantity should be -19.8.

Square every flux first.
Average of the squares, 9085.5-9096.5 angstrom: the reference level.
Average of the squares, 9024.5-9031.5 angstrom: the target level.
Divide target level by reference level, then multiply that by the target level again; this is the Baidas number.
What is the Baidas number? 371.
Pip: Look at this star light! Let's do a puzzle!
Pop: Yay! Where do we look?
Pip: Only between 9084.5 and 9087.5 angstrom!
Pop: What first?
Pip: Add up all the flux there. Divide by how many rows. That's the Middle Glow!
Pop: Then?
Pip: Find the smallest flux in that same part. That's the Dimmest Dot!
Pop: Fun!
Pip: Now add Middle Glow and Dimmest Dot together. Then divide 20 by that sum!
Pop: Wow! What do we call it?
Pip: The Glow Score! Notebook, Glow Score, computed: 0.514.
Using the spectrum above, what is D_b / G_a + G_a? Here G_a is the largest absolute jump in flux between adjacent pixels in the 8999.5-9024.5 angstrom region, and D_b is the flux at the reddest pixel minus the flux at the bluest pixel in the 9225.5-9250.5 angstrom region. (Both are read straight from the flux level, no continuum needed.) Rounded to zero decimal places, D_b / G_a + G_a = 4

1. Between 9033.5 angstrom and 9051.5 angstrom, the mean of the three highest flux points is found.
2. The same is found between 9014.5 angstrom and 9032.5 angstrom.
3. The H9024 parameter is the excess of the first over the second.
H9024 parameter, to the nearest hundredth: 0.46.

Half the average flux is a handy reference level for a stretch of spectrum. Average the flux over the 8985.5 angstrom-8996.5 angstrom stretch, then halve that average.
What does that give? 10.3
